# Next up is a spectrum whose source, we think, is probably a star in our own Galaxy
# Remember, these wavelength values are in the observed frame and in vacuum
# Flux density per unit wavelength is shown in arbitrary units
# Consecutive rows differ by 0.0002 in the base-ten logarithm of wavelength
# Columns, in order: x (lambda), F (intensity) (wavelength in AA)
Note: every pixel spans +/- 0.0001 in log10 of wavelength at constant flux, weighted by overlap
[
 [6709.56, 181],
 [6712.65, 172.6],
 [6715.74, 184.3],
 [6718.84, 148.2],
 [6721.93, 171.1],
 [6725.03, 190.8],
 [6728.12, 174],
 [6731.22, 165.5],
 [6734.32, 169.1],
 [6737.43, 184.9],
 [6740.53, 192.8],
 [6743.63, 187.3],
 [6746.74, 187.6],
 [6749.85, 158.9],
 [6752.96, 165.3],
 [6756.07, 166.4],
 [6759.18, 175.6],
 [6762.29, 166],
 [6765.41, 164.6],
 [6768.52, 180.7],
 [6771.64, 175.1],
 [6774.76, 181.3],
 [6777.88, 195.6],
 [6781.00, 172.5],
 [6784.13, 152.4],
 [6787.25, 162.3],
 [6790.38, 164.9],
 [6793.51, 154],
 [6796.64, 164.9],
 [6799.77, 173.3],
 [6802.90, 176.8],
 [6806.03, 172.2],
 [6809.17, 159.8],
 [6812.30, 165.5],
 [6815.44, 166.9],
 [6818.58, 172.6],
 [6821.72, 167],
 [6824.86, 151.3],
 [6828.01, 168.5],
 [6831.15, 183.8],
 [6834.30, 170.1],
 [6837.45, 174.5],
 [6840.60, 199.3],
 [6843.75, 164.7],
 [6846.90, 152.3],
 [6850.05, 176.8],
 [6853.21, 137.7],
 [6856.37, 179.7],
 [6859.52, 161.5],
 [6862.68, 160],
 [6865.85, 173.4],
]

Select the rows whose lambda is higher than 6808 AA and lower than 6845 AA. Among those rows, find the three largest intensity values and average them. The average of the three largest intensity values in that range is 186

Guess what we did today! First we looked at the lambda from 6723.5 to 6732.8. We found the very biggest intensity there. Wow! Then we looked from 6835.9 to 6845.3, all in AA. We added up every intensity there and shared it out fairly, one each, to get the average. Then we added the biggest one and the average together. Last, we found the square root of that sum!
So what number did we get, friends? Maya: 19.2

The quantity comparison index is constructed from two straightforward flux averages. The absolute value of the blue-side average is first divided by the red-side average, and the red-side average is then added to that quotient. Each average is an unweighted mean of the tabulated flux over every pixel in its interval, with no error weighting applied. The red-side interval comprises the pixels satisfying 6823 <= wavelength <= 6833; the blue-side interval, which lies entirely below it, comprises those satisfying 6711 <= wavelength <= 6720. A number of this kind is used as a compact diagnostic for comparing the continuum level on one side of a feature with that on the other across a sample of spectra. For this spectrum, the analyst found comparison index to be 169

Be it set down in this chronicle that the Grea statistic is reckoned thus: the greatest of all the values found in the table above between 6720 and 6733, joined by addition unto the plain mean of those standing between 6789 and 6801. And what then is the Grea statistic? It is 355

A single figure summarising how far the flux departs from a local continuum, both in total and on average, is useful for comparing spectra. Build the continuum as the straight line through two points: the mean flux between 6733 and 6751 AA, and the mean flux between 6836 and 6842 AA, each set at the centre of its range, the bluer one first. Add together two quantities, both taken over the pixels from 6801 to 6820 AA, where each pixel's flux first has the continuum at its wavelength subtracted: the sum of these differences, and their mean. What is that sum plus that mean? -112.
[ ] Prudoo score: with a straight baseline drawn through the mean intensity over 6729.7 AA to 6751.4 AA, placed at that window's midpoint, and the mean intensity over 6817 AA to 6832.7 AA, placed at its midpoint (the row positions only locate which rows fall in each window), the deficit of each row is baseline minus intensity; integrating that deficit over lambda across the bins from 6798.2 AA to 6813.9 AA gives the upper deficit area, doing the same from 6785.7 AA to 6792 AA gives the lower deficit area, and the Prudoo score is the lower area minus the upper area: 38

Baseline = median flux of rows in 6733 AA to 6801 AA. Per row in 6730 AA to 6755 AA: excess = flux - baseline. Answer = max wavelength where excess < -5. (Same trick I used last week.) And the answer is 6752.96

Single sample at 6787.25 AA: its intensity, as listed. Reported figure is 162.3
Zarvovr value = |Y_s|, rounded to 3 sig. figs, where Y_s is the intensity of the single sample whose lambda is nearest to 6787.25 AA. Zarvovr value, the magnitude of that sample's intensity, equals 162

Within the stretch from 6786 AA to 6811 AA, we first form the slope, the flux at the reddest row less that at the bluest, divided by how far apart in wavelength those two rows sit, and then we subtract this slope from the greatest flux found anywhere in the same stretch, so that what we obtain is 177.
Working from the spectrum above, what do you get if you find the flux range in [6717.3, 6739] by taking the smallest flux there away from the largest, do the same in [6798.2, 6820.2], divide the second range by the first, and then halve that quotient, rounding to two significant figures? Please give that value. 0.20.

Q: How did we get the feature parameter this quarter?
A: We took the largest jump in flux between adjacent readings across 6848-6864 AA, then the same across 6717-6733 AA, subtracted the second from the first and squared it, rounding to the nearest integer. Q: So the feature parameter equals 365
